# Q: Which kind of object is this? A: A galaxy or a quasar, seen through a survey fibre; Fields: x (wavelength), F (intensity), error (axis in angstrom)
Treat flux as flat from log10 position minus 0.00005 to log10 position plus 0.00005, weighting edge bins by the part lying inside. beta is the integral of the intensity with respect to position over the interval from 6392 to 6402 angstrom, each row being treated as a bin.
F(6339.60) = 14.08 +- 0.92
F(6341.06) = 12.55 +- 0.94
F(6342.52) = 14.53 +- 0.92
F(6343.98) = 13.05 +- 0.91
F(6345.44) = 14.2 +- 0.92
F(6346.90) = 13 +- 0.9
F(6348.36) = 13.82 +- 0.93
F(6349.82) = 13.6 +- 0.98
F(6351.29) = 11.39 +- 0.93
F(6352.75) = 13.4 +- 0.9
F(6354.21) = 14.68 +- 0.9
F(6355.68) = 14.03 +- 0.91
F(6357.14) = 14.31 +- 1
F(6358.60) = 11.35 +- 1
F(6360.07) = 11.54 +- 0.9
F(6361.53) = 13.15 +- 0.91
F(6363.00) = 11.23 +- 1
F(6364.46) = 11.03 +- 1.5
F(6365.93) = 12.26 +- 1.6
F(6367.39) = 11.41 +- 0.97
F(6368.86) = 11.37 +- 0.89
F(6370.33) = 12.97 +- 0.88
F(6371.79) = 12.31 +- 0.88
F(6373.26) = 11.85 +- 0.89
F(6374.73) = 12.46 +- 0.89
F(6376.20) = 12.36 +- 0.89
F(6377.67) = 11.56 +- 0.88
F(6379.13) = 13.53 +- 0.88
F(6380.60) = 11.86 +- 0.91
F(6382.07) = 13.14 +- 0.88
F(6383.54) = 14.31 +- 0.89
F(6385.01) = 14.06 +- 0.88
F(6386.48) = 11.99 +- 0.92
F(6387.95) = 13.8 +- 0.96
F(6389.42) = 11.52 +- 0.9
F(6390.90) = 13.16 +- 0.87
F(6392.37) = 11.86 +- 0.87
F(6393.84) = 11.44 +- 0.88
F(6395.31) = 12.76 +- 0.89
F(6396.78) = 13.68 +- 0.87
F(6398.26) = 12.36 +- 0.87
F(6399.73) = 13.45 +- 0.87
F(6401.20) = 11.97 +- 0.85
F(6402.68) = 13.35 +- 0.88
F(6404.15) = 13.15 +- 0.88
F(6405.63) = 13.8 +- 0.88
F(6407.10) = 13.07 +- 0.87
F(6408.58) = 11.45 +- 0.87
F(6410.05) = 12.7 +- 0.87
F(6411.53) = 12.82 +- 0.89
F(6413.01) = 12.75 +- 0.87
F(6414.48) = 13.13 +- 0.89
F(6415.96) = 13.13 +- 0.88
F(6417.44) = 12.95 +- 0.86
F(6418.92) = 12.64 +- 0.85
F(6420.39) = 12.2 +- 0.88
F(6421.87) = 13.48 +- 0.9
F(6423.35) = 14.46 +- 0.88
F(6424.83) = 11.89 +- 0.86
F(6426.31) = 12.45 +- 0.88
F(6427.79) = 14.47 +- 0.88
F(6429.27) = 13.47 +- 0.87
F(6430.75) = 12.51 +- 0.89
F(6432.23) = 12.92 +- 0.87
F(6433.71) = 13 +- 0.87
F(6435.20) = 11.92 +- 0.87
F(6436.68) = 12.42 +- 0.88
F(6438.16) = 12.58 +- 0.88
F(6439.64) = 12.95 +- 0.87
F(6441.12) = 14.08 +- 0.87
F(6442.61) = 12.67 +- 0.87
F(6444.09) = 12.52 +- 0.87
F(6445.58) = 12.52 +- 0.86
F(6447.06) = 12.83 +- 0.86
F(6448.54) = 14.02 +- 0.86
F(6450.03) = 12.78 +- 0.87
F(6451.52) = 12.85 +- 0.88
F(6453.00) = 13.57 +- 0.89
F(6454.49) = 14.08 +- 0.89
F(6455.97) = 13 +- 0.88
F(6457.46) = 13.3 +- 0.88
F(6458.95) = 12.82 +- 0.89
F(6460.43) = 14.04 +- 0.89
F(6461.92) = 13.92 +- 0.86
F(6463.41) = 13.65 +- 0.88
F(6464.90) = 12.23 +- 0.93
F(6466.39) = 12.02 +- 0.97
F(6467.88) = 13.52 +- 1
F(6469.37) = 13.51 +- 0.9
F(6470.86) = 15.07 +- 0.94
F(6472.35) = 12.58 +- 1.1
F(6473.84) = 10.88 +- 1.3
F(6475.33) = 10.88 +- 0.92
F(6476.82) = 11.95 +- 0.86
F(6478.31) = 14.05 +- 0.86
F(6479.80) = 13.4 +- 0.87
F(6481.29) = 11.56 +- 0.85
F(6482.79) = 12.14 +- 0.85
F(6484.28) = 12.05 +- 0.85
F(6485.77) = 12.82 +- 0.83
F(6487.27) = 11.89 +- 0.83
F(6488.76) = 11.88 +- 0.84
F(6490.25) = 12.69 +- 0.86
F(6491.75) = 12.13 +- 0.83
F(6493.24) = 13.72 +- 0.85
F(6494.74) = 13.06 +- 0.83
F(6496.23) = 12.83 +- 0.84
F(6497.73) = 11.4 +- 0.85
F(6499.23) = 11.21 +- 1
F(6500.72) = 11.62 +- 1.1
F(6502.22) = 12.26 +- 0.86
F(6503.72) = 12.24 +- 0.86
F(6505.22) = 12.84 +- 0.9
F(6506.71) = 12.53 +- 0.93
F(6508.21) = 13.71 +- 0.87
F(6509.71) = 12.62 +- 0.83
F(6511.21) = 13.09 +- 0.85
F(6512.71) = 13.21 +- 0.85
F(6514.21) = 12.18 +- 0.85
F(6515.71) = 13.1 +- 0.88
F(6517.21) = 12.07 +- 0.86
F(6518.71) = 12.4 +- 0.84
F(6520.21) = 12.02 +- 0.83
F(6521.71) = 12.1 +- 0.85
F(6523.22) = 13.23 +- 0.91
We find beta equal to 125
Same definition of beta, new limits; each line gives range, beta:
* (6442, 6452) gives 129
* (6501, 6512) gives 140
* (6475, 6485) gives 124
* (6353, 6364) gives 142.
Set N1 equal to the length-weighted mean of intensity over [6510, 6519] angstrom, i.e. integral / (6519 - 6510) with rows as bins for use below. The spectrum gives 12.7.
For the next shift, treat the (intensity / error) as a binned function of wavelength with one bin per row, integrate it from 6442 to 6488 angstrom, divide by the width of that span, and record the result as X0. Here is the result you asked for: 14.4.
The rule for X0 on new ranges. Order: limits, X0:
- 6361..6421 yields 13.9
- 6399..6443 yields 14.8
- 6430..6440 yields 14.4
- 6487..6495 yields 14.9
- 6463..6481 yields 13.5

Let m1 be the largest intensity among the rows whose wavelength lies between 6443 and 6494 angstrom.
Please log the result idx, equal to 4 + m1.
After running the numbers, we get 19.1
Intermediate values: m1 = 15.07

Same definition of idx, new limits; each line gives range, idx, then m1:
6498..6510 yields 17.7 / 13.71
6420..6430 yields 18.5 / 14.47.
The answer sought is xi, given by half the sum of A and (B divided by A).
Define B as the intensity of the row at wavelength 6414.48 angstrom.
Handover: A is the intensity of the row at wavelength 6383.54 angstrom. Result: 7.6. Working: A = 14.31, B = 13.13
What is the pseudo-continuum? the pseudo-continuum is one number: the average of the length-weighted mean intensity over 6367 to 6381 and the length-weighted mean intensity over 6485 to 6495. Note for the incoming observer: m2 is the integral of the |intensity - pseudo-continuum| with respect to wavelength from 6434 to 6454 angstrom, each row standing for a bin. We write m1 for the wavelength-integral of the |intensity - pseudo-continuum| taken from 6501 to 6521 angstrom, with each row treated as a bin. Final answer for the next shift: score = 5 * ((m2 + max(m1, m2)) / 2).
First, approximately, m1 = 8.7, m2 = 12.1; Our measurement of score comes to 60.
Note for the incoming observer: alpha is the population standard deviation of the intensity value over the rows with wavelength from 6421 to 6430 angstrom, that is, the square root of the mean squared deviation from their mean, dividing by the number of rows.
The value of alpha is 1.0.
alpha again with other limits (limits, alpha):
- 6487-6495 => 0.7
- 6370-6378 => 0.4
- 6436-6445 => 0.6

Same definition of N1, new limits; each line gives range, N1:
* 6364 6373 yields 11.9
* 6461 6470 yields 13.1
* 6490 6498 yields 12.7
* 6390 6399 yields 12.5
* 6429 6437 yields 12.7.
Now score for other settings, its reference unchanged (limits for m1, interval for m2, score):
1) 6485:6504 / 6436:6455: 64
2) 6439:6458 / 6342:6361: 128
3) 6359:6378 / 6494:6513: 60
